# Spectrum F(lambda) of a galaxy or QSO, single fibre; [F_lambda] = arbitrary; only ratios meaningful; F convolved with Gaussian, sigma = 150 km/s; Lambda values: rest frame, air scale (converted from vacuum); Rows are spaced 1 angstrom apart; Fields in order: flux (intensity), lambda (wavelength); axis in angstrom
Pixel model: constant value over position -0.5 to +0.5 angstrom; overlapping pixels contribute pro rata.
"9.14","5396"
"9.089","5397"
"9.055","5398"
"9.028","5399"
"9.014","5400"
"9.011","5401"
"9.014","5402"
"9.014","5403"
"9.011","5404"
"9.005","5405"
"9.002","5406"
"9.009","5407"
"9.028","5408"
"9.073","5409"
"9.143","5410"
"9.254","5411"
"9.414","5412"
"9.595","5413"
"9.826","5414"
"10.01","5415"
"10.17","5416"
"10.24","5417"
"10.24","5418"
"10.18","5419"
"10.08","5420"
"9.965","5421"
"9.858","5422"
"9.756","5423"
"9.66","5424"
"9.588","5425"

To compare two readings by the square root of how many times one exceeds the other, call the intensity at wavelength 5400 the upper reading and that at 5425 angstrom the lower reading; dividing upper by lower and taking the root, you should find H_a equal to 0.97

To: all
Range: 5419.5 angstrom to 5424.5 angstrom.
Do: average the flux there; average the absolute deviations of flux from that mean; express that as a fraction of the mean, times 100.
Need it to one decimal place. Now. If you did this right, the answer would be 1.3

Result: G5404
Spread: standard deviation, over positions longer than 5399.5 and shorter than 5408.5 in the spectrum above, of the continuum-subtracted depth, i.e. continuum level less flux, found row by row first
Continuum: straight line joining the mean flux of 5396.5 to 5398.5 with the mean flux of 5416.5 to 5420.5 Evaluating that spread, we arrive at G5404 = 0.14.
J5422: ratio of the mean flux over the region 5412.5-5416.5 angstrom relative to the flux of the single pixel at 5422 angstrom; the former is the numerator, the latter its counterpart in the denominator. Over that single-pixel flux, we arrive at 1.00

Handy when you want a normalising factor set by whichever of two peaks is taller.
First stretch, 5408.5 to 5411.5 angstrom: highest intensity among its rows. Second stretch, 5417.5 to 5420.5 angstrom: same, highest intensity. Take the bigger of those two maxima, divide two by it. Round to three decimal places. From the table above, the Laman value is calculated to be 0.195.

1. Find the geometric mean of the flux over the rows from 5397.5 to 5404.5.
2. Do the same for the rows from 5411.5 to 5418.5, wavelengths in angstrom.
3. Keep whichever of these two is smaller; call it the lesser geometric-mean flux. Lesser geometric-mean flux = 9.02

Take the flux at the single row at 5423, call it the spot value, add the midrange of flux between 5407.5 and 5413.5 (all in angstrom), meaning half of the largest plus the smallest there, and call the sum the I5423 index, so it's 19.1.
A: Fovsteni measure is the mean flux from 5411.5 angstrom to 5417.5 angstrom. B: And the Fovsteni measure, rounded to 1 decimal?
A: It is 9.9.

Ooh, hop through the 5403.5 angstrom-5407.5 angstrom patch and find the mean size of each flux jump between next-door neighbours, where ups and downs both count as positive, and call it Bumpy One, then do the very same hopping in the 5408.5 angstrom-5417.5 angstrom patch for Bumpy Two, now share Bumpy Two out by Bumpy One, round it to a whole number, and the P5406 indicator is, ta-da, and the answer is 27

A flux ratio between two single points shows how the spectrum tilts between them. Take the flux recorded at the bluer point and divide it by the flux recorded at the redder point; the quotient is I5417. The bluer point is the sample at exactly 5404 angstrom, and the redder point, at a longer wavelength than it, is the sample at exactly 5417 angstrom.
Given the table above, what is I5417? 0.88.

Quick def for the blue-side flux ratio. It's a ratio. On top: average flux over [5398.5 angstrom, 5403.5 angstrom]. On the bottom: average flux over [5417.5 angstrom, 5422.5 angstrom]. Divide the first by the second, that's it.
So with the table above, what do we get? 0.896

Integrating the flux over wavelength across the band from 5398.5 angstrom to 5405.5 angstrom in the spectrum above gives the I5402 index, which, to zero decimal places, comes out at 63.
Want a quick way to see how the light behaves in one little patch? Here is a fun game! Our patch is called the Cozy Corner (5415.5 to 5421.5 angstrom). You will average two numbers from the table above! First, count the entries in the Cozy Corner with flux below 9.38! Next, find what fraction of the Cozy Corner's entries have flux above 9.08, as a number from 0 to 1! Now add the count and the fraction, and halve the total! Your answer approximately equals 0.5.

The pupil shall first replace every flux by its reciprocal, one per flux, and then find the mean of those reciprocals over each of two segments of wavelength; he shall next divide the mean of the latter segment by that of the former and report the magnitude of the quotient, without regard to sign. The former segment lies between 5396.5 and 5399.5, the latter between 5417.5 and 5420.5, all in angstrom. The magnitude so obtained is 0.891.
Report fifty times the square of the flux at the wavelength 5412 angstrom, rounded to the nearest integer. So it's 4431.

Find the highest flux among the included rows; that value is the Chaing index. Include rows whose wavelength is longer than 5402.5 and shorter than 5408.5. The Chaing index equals 9.028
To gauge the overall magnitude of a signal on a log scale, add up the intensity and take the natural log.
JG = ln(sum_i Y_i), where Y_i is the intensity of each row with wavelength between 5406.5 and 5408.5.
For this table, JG 2.9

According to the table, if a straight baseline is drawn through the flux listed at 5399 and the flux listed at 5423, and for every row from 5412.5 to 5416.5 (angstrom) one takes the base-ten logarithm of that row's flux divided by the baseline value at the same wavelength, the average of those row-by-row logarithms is 0.018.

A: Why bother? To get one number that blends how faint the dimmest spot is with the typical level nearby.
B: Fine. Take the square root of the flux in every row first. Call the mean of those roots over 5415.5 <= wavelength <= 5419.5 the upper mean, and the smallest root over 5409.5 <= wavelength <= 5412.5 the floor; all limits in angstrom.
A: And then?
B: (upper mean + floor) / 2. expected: 3.109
